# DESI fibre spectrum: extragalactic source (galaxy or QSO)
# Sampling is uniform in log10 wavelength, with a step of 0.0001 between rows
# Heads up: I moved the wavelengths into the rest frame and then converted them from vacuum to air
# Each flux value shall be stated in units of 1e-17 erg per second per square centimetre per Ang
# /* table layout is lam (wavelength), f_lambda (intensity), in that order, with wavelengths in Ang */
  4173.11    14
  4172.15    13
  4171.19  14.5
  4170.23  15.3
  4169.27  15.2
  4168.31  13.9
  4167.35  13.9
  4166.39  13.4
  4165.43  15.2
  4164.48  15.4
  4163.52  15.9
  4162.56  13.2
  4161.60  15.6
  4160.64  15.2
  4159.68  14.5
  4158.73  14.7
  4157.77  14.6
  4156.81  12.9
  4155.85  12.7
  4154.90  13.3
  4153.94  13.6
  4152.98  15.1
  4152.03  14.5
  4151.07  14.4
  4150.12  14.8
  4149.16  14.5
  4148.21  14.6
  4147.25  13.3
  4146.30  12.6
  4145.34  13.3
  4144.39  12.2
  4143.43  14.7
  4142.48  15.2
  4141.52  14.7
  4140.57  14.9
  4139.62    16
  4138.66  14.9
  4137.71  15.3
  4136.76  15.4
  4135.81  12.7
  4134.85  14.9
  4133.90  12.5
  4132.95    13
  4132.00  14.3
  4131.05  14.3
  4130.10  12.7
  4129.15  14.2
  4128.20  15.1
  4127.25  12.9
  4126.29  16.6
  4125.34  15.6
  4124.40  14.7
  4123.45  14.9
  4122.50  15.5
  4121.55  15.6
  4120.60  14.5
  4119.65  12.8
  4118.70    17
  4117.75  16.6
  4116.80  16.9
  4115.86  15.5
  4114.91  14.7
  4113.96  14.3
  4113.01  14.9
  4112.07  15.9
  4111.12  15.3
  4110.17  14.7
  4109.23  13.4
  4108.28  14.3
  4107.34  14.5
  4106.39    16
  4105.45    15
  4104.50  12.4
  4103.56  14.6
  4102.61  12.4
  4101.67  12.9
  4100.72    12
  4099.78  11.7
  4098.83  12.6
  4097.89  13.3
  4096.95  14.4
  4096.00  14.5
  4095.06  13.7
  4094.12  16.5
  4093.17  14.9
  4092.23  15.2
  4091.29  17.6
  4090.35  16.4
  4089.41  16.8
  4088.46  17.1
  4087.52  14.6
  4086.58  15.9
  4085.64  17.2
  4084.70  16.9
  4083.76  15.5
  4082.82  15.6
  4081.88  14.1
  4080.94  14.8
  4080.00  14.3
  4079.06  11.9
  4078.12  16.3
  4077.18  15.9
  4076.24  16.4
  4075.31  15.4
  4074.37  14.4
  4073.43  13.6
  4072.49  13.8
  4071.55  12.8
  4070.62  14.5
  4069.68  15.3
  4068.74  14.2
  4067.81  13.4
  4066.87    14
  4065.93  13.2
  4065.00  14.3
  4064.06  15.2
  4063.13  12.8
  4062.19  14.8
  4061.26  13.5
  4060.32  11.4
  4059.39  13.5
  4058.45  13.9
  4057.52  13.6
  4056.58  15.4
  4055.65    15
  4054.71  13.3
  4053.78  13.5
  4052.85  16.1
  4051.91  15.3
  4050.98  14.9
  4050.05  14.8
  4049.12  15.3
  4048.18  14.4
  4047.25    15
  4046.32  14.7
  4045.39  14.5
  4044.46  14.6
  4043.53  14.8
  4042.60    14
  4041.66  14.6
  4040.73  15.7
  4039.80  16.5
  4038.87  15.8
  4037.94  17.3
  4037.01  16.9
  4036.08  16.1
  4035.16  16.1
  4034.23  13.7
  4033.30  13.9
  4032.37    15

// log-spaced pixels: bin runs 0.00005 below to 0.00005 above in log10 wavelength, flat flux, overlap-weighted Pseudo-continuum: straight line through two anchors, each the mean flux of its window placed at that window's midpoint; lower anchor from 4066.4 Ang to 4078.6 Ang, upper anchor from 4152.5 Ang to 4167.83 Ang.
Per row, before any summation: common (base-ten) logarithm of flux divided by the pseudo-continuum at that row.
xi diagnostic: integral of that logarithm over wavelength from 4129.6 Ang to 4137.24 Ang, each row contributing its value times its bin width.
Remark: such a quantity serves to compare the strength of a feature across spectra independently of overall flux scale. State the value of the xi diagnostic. -0.17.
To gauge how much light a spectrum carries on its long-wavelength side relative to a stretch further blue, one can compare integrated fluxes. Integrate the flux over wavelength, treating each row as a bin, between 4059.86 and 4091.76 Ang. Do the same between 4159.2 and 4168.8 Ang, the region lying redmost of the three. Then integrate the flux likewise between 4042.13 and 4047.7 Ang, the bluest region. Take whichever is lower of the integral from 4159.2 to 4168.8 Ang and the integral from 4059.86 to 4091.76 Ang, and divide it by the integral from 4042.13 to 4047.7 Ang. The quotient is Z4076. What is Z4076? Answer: 1.7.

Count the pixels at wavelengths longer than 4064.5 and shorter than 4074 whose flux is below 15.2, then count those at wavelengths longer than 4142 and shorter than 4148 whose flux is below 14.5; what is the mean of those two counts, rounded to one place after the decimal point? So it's 6.5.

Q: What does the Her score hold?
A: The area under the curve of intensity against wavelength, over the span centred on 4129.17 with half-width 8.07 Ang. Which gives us 233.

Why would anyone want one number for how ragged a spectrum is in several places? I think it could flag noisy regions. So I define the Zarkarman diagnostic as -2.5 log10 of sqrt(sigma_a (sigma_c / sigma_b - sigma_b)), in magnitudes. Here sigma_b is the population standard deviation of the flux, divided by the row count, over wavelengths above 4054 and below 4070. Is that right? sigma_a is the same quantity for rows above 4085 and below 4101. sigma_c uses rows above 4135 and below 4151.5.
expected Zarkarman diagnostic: 1.26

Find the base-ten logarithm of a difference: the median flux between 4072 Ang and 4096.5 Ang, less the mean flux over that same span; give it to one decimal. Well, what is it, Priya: -1.0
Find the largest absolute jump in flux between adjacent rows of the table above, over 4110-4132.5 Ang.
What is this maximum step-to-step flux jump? 4.20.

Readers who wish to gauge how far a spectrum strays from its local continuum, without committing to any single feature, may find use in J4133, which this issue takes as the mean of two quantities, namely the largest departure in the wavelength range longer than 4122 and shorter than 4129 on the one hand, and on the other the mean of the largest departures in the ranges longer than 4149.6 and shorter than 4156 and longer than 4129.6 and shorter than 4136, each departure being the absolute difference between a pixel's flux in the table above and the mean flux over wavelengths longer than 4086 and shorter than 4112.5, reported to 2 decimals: 2.00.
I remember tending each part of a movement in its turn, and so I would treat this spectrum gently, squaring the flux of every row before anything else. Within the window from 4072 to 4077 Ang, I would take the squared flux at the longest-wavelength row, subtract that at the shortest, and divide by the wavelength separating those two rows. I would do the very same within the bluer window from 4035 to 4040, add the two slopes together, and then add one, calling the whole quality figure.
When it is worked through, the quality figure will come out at 25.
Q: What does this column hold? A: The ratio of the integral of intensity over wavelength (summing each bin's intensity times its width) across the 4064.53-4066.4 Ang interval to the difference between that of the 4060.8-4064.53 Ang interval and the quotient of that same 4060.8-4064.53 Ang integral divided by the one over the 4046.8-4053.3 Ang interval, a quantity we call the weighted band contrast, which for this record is 0.49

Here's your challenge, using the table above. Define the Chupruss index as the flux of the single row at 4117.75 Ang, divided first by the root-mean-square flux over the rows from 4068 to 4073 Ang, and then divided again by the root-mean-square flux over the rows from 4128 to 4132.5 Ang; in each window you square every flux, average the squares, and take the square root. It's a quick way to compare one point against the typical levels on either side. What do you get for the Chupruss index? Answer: 0.083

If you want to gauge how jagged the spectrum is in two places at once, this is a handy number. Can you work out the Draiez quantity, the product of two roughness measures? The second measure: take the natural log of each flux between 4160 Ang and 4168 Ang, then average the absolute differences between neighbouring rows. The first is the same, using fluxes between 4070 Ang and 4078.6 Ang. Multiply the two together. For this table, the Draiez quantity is 0.0048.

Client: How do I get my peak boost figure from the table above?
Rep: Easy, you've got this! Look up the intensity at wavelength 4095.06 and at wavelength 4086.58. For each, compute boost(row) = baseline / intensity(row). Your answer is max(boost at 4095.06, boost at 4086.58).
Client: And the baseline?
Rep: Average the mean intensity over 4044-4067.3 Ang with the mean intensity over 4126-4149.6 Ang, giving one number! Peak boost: 1.04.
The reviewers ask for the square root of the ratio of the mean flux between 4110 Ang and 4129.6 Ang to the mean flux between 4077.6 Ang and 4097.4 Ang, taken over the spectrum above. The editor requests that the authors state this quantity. 0.991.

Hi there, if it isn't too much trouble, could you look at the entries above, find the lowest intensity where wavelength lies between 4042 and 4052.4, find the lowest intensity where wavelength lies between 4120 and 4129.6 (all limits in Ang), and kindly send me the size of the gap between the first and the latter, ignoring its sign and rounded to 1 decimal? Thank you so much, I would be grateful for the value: 1.1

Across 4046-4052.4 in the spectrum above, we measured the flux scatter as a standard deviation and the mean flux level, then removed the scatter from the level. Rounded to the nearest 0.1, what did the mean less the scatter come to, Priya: 14.6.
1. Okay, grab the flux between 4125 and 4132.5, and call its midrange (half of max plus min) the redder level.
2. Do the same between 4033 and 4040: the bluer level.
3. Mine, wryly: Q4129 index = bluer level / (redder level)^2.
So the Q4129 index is 0.072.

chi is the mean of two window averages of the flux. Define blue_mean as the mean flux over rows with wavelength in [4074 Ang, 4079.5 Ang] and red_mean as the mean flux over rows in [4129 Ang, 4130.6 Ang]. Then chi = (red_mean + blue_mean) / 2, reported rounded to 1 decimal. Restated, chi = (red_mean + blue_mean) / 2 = 14.2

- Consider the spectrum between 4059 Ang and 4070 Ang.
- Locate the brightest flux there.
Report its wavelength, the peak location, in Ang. 4069.68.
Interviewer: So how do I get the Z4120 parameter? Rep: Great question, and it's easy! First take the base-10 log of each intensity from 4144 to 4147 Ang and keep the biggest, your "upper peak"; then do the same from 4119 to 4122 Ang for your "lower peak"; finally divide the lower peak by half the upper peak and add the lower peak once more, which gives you 3.32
